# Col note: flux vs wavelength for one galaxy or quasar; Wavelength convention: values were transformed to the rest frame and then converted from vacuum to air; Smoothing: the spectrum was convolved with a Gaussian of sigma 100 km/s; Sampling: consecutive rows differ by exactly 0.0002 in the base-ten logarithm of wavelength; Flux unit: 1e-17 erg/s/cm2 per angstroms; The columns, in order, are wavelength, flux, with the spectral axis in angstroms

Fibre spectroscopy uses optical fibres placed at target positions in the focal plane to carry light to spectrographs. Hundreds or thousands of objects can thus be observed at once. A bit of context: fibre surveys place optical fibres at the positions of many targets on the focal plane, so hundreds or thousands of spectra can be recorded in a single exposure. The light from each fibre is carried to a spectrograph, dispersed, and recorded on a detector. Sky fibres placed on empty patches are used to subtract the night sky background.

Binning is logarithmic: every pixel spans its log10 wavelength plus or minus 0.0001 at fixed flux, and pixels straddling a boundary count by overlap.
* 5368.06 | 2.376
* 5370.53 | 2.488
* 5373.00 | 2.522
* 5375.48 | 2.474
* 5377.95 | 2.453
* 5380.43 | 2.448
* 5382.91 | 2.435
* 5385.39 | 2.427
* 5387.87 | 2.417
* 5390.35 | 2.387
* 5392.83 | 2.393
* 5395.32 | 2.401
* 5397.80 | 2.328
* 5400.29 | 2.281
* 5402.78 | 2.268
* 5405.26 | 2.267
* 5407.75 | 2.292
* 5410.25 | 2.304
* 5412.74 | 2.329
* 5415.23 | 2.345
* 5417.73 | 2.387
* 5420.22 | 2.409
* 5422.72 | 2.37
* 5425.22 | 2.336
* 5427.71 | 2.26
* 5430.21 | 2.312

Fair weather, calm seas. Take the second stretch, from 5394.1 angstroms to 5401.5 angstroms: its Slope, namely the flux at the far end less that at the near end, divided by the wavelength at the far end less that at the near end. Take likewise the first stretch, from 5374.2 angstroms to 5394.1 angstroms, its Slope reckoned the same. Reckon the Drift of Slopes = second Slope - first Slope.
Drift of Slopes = -0.019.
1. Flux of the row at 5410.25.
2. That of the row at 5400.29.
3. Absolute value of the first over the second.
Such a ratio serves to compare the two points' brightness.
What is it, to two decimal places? 1.01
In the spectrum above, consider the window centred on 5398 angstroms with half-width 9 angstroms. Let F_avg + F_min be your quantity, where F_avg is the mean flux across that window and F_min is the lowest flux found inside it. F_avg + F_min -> 4.60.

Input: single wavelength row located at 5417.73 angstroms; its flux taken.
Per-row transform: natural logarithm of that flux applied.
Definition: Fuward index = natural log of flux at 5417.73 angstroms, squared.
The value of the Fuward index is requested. 0.757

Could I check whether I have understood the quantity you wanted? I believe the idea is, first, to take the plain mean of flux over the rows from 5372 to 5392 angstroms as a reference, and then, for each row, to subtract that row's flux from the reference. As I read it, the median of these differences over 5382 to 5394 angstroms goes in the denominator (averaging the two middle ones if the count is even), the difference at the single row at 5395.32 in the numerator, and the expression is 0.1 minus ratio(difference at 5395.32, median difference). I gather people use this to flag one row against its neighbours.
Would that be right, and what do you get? -1.5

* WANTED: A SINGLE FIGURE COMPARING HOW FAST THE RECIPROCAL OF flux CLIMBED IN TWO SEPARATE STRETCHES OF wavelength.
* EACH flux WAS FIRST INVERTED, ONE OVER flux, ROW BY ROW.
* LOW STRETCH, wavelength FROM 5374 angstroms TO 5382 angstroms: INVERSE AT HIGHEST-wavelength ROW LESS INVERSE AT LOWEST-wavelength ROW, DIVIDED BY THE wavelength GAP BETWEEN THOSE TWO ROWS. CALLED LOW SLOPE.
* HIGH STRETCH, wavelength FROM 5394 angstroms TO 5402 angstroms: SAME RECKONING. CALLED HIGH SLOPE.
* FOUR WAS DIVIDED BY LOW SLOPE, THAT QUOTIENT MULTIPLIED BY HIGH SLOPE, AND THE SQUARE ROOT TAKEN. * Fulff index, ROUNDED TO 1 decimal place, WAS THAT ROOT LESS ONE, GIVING 3.5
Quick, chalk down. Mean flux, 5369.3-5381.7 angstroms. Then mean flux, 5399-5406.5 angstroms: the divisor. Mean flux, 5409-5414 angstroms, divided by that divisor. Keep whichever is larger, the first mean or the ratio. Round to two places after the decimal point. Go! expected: 2.48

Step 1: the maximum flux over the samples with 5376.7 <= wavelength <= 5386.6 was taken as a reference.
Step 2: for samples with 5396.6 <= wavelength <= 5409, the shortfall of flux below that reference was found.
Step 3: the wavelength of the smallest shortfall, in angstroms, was 5397.80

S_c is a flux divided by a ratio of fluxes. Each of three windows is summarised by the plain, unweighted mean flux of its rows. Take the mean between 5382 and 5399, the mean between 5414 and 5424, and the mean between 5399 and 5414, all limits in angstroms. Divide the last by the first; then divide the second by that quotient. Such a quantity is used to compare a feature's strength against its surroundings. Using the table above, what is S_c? 2.49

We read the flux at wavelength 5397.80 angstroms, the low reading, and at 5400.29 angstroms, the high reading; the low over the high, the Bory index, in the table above 1.02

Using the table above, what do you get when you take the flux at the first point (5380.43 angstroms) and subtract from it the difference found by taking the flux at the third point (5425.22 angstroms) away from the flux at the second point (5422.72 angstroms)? 2.41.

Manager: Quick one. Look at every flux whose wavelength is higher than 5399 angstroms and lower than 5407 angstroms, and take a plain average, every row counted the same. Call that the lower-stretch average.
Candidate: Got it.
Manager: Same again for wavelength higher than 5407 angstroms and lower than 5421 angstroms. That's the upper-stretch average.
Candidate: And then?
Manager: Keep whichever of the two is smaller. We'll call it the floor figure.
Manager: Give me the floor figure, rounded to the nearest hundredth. 2.27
